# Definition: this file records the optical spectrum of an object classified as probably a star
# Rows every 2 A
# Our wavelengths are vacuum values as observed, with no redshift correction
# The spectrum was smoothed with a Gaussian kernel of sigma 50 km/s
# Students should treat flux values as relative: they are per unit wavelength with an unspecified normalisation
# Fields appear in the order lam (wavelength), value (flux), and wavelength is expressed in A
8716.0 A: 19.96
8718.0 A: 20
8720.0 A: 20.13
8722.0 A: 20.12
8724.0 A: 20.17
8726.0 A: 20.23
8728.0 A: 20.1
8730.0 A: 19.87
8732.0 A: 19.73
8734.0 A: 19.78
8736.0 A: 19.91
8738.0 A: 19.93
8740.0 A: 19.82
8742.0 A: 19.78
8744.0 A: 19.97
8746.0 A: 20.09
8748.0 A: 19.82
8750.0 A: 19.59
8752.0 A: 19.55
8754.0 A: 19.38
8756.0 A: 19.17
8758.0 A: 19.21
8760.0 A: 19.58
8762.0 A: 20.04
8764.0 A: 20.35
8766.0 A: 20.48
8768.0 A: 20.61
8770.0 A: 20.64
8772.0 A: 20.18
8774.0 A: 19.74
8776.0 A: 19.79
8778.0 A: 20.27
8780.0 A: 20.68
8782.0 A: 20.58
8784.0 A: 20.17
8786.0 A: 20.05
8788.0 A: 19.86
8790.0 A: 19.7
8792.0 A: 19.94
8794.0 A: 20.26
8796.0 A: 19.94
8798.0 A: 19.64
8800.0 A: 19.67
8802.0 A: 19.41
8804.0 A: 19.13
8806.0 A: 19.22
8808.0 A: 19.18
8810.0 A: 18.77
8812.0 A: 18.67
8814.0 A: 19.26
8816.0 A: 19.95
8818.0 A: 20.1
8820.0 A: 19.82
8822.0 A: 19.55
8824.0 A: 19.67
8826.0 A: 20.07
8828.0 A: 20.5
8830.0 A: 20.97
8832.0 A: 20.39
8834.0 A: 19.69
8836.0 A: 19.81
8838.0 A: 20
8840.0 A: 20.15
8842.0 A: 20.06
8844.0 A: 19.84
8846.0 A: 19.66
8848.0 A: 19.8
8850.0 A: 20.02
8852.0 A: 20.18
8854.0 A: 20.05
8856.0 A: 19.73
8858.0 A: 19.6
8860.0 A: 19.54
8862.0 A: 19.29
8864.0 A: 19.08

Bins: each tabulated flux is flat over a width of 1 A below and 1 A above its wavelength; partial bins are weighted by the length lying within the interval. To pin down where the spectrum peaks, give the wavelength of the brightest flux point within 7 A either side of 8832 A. 8830.0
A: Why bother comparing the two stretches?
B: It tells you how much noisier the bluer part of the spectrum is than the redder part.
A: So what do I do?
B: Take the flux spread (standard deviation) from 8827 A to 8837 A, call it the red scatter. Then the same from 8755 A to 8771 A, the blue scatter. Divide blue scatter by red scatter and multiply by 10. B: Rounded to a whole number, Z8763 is 12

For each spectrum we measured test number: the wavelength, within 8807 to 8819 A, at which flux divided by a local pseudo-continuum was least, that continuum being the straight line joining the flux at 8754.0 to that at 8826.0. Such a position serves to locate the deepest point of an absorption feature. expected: 8812.0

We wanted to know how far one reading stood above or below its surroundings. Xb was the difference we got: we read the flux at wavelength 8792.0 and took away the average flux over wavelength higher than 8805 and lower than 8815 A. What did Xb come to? 0.9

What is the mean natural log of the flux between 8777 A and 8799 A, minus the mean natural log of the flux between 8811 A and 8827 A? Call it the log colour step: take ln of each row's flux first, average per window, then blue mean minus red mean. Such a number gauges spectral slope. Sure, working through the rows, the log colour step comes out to 0.023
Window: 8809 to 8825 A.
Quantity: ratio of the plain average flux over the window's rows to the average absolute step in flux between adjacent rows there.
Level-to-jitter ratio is 62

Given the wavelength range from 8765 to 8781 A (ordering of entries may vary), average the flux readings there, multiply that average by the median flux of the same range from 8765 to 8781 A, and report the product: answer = 414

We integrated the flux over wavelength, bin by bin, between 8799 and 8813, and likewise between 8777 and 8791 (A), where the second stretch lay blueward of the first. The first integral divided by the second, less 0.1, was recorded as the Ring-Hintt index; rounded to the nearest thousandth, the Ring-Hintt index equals 0.849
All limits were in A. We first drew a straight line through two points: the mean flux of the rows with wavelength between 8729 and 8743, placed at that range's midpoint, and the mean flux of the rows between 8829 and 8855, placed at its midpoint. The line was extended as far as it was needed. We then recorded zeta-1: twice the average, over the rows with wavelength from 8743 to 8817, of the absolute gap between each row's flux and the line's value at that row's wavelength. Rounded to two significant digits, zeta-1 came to 0.86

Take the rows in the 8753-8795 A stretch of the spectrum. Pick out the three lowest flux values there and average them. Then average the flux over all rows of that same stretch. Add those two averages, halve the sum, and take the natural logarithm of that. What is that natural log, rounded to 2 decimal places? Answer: 2.98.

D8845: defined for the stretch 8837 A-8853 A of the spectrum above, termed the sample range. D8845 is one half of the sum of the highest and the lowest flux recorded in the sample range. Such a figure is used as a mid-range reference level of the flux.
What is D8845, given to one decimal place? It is 19.9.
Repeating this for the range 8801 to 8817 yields 19.3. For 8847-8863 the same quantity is 19.7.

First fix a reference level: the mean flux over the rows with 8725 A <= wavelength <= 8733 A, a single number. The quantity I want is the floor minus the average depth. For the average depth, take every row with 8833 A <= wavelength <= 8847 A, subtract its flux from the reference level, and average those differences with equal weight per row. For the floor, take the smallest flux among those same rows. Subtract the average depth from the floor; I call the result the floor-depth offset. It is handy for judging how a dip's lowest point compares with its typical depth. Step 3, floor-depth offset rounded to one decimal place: 19.6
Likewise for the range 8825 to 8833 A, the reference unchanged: 20.6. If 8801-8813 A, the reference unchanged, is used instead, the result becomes 17.8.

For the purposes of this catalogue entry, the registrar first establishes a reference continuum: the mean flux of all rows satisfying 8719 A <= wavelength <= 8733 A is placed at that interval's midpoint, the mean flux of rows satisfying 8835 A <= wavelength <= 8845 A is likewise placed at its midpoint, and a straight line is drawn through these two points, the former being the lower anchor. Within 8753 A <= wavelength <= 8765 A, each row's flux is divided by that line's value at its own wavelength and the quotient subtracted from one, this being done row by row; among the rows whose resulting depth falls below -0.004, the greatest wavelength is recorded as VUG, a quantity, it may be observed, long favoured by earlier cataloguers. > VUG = 8764.0 A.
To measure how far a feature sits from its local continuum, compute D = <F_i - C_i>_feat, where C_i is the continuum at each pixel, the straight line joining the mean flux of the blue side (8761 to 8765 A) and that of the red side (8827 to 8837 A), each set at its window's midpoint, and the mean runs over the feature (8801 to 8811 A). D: -1.1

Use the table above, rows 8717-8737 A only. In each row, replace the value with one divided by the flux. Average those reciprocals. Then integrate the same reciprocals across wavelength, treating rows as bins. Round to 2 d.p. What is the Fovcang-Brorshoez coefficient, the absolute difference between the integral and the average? 0.95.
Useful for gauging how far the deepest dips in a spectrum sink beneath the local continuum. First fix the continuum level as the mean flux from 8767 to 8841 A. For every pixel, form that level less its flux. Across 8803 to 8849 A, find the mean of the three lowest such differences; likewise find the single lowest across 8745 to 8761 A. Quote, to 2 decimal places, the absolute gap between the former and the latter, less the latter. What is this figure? 0.73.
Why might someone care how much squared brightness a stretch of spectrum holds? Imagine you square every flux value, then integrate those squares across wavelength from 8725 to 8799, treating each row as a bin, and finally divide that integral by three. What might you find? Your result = 9828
